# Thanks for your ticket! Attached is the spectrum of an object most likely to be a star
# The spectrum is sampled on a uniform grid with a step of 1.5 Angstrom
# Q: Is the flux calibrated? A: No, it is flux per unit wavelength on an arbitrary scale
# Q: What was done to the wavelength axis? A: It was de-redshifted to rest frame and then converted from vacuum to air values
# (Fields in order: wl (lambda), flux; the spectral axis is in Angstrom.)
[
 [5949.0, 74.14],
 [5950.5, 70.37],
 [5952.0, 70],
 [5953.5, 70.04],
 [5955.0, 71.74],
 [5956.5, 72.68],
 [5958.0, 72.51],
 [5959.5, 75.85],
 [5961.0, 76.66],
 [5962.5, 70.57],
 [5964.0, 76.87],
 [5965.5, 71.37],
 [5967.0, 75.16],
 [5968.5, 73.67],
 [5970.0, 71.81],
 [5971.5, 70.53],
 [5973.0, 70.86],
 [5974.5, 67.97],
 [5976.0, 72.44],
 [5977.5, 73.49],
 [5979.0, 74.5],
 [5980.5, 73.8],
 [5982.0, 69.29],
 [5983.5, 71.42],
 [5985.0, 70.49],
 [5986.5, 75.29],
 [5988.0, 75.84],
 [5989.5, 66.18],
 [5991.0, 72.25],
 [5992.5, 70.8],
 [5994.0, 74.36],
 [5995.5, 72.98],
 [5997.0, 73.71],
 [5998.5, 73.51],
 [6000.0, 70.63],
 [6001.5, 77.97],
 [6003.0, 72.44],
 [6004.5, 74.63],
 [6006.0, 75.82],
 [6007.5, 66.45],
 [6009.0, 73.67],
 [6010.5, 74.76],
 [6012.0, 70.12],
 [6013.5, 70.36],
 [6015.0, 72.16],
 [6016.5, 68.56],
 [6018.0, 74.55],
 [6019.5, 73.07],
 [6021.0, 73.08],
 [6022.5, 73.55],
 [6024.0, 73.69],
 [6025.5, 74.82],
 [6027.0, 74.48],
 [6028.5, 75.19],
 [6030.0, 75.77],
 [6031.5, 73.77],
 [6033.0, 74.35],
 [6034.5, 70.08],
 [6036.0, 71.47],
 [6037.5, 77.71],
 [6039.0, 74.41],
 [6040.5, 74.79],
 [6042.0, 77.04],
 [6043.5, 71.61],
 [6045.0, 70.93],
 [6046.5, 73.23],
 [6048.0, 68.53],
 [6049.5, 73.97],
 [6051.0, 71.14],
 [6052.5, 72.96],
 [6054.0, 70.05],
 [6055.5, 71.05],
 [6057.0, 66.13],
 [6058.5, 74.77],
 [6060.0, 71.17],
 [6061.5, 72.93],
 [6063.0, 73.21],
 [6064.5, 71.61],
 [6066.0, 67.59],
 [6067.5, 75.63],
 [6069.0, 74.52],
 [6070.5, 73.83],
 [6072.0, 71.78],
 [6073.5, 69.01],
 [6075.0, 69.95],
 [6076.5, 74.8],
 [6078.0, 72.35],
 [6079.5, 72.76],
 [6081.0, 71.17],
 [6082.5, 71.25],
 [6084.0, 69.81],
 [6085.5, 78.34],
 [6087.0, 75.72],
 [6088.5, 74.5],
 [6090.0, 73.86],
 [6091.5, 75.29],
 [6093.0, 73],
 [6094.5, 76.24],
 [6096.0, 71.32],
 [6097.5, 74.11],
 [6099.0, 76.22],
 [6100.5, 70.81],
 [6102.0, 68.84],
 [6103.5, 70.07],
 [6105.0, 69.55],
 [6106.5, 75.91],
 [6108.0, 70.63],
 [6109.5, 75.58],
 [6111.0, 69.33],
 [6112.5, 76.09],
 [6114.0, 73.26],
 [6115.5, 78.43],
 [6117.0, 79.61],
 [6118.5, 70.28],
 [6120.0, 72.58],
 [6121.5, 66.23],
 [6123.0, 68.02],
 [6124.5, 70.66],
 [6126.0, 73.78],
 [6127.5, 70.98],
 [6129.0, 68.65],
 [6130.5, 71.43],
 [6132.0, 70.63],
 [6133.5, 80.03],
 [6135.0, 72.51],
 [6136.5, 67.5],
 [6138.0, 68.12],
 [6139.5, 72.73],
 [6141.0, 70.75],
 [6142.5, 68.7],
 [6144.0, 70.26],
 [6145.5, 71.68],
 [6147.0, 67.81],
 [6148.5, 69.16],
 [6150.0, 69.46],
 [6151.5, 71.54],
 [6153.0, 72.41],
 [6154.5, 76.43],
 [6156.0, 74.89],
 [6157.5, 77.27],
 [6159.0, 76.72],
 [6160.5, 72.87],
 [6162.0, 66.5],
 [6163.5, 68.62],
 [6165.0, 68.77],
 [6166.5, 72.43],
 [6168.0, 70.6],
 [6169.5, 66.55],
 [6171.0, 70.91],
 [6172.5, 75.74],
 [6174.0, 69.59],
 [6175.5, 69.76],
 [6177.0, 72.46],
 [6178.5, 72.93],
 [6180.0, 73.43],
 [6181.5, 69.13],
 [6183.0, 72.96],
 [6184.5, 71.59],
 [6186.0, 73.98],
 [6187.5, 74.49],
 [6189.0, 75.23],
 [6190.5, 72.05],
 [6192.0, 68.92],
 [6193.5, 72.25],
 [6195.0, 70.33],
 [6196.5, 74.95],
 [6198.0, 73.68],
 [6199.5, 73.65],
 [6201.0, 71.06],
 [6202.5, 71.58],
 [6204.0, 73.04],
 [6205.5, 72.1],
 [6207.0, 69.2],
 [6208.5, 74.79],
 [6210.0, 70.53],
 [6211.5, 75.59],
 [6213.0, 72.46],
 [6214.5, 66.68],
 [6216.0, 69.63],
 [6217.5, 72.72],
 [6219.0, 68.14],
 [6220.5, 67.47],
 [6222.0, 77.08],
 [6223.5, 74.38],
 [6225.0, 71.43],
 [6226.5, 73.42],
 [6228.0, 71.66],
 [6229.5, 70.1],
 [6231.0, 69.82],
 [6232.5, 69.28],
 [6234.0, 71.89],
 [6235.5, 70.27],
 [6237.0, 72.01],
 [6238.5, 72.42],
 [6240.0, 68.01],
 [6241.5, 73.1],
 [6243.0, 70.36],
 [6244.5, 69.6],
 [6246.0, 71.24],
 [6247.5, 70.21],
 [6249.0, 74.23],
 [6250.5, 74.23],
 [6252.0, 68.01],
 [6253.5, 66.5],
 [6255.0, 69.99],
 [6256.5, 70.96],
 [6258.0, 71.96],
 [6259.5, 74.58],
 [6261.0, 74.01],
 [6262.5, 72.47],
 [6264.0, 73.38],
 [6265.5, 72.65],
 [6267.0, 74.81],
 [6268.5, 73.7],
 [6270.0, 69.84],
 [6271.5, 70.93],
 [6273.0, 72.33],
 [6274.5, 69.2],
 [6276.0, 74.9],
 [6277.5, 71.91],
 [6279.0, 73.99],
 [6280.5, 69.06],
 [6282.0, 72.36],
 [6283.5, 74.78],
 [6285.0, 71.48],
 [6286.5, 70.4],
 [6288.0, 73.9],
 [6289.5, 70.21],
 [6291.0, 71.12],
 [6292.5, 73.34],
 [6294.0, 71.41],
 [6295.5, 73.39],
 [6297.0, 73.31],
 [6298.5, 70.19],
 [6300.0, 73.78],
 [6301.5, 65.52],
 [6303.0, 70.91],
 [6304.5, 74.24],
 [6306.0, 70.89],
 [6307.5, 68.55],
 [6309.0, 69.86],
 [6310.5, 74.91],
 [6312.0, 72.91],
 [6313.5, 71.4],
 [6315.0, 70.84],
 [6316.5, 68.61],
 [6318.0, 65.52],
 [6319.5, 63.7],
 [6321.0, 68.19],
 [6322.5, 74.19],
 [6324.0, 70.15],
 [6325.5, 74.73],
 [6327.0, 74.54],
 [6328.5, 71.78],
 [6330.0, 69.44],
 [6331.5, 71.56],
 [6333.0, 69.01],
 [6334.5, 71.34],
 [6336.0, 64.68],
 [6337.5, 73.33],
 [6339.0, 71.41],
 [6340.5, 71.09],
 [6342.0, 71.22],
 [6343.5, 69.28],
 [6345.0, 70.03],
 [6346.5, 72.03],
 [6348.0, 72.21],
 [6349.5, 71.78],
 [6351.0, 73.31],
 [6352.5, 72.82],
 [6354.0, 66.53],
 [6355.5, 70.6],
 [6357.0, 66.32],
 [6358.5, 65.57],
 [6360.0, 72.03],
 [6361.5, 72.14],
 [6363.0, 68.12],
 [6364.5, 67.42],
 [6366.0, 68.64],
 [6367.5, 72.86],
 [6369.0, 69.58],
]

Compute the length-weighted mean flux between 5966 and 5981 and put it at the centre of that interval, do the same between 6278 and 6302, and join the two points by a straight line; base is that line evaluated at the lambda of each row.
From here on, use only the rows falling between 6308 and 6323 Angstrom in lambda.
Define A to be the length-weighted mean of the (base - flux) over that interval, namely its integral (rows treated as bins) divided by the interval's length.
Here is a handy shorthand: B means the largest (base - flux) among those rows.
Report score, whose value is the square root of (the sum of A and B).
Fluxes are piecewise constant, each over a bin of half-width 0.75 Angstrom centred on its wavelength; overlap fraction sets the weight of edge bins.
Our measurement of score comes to 3.2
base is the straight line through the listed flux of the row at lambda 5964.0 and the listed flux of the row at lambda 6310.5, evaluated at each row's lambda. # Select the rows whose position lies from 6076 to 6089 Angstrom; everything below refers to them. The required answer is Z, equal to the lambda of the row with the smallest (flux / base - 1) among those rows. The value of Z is 6084.0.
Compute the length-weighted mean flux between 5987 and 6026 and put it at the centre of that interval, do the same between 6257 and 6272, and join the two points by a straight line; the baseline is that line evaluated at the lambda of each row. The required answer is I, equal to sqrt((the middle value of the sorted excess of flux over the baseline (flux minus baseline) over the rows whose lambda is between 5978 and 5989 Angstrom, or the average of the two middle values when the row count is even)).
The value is 1.1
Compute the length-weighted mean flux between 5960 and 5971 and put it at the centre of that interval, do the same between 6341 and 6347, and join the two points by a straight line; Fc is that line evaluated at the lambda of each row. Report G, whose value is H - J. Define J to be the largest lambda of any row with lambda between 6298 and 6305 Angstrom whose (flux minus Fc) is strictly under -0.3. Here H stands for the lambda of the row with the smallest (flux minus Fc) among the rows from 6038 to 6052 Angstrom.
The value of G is -253.5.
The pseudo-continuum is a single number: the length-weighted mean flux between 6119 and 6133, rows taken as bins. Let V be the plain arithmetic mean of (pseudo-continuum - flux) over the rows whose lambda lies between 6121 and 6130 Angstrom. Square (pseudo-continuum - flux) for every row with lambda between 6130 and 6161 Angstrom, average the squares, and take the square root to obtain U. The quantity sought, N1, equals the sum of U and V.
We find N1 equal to 4.4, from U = 3.6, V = 0.8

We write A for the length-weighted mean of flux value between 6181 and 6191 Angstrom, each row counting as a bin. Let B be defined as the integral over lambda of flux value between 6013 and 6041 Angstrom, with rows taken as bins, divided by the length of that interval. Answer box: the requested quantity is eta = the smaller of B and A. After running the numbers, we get 72.9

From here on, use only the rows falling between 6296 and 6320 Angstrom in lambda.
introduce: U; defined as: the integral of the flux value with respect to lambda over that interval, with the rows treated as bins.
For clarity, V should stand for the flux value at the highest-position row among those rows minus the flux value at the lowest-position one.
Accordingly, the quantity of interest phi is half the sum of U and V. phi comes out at 840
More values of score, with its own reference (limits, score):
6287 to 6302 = 2.5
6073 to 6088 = 1.7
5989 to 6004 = 2.4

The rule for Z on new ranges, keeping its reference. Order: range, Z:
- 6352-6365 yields 6358.5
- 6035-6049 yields 6048.0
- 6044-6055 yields 6048.0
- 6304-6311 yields 6307.5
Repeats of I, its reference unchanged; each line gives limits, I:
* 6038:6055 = 0.5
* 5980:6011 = 0.9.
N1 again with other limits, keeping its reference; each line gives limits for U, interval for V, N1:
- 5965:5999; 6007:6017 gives 2.6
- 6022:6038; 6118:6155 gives 3.7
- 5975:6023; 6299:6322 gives 3.8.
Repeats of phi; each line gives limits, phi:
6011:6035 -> 876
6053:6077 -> 863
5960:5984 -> 868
